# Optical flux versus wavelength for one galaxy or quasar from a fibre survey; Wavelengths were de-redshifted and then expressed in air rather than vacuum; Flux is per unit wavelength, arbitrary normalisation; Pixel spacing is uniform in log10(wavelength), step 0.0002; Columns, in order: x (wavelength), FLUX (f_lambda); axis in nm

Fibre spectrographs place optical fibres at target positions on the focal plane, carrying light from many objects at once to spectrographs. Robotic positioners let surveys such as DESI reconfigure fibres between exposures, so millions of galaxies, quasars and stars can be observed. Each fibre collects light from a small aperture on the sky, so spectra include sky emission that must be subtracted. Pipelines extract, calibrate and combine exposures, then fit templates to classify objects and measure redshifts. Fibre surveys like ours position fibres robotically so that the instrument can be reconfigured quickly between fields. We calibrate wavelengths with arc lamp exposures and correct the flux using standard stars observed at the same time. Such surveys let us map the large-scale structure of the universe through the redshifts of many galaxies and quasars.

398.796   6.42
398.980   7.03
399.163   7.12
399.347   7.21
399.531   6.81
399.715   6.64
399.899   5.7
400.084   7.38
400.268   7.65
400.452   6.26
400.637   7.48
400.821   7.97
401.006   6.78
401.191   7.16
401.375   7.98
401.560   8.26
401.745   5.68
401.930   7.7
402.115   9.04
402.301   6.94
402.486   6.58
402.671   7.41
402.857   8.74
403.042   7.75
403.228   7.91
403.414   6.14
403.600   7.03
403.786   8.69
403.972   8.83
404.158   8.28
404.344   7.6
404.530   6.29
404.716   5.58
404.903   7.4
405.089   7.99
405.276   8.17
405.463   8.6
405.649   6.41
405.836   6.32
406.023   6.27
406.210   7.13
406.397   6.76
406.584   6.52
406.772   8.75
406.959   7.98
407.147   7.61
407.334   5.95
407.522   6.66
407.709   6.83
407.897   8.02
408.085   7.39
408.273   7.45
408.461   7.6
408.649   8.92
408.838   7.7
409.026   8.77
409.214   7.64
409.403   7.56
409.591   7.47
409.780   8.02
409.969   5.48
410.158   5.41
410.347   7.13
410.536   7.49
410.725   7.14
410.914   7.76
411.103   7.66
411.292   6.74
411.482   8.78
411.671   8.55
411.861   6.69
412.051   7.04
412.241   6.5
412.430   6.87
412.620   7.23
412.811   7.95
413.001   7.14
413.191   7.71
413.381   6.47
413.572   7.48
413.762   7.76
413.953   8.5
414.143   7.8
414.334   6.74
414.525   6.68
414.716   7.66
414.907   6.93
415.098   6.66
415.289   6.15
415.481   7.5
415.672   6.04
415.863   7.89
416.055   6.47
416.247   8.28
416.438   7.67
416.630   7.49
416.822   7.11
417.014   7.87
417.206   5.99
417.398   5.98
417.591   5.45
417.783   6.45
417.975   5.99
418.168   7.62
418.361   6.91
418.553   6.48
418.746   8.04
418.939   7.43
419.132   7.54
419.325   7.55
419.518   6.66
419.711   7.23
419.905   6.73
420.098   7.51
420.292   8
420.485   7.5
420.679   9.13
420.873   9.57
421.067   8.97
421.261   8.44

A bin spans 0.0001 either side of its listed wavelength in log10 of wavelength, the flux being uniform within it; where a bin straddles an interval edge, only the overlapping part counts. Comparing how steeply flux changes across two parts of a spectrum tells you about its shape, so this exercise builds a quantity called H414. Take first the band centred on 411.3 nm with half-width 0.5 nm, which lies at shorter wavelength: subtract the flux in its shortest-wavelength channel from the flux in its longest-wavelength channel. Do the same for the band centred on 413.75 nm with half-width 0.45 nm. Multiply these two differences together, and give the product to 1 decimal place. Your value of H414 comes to 1.1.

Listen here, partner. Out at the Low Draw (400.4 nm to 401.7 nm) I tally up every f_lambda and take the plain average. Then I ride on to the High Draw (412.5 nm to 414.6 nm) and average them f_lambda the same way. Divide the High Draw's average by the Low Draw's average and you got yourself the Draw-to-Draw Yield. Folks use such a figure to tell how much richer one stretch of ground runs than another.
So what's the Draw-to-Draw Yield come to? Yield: 1.00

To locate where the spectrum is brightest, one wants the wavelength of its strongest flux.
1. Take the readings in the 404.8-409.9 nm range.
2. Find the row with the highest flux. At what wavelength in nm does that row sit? 408.649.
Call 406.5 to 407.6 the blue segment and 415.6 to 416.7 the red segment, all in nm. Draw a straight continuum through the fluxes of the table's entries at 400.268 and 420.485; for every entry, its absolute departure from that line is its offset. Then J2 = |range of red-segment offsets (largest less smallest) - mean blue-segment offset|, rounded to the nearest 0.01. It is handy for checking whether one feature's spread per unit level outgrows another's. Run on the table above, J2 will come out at 0.59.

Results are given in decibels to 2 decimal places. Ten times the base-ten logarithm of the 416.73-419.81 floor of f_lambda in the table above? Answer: 7.36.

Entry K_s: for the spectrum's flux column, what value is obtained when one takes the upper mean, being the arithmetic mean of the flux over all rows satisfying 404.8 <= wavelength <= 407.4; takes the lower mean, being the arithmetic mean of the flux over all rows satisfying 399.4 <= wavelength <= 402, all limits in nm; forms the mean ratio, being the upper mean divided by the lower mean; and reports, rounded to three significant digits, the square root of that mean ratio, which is 1.01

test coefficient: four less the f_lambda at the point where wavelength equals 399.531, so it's -2.81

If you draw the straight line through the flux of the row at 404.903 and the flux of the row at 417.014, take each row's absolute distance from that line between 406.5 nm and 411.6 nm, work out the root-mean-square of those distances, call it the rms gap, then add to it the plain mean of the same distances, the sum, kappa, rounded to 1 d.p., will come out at 1.6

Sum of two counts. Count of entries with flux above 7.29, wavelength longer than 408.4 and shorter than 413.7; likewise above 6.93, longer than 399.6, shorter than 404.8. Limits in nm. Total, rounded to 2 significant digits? 35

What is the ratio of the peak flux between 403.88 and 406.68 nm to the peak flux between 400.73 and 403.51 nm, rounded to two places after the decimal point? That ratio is 0.98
